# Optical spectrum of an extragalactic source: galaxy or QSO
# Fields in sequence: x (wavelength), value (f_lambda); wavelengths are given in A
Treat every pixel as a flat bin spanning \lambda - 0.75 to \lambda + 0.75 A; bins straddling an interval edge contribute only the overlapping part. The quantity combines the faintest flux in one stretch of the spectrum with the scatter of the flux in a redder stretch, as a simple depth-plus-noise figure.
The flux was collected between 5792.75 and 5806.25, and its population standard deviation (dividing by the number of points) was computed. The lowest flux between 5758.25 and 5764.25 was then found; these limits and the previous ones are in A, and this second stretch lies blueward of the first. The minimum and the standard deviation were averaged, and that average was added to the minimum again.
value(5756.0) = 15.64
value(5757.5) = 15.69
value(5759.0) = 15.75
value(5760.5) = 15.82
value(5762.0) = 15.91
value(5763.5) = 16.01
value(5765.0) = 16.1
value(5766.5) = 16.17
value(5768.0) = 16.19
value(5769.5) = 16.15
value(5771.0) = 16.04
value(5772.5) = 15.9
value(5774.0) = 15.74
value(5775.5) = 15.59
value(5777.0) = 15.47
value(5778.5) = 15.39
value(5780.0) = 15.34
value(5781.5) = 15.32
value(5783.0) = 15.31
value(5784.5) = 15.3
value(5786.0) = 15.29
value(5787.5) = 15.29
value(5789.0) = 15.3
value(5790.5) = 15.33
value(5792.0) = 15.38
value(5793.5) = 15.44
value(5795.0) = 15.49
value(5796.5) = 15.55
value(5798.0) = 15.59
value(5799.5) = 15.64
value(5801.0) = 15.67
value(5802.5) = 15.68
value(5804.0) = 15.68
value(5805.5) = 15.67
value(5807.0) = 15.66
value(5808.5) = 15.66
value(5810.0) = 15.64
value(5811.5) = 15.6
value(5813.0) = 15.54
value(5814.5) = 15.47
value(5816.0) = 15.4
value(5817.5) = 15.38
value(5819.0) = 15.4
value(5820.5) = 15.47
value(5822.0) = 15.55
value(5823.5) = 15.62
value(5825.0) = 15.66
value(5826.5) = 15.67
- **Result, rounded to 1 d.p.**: 23.7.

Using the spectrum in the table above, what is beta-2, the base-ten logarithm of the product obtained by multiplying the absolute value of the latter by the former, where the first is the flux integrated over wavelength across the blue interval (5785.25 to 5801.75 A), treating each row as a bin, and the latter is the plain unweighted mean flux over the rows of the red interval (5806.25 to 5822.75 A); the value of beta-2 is 3.597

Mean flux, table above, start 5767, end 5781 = 15.8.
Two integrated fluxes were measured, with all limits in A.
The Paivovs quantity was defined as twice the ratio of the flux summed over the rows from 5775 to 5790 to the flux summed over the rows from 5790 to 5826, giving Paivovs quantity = 0.8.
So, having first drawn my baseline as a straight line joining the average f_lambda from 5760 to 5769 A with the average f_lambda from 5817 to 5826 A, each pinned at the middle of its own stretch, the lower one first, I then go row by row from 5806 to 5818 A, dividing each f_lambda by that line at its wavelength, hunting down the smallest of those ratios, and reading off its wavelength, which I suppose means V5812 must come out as 5817.5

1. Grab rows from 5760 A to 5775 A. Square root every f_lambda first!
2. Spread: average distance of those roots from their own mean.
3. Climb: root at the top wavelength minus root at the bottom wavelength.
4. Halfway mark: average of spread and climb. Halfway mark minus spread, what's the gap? -0.013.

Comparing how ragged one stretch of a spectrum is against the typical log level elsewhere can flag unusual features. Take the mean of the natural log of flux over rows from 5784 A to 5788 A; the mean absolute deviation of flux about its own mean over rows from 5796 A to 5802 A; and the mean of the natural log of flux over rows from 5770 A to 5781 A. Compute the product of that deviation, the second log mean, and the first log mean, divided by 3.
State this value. 0.106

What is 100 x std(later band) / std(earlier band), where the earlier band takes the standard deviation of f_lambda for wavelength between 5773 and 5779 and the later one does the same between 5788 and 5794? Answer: 40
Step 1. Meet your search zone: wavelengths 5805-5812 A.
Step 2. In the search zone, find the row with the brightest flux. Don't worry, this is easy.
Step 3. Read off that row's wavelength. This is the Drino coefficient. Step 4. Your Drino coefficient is 5805.5 A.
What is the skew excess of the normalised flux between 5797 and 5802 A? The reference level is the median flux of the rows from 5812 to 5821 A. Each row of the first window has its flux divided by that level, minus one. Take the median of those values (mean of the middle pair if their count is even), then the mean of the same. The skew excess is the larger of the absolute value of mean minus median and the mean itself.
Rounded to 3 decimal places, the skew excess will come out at 0.013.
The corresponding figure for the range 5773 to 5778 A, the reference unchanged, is 0.011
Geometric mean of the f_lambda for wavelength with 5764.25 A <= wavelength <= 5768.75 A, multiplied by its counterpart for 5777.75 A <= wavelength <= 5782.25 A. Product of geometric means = 248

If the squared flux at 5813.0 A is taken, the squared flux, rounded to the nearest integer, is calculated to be 241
